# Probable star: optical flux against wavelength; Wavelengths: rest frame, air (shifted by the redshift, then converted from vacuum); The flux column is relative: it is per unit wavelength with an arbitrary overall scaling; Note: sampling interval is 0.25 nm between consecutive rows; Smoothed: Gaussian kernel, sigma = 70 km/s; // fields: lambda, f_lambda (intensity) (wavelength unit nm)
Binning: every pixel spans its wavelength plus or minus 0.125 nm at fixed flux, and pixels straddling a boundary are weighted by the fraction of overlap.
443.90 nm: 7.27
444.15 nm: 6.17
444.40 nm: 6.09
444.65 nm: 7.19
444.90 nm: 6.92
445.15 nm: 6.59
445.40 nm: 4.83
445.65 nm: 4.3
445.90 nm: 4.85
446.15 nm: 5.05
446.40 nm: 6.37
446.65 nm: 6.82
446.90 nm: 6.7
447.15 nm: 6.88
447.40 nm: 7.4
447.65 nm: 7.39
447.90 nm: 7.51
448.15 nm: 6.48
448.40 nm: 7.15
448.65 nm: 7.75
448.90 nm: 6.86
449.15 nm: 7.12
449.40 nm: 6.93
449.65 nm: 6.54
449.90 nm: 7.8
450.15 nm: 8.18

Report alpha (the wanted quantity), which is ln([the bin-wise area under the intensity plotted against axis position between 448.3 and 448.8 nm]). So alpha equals 1.313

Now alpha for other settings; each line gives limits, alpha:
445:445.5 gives 1.067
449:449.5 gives 1.256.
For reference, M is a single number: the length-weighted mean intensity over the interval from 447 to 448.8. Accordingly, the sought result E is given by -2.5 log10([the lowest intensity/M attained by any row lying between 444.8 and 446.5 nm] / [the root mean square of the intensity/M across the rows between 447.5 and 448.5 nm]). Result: 0.6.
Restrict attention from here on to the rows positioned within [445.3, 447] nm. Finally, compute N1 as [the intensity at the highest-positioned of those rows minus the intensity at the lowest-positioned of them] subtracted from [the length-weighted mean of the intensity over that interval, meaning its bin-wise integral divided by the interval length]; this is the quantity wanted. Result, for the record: 3.68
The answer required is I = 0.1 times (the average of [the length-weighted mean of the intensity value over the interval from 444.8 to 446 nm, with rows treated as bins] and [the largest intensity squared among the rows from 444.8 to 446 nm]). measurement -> 2.7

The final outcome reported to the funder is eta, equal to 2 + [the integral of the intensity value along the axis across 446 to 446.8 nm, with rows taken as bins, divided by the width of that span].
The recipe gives 8.1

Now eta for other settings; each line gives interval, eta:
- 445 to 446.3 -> 7.2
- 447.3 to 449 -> 9.2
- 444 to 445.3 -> 8.6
